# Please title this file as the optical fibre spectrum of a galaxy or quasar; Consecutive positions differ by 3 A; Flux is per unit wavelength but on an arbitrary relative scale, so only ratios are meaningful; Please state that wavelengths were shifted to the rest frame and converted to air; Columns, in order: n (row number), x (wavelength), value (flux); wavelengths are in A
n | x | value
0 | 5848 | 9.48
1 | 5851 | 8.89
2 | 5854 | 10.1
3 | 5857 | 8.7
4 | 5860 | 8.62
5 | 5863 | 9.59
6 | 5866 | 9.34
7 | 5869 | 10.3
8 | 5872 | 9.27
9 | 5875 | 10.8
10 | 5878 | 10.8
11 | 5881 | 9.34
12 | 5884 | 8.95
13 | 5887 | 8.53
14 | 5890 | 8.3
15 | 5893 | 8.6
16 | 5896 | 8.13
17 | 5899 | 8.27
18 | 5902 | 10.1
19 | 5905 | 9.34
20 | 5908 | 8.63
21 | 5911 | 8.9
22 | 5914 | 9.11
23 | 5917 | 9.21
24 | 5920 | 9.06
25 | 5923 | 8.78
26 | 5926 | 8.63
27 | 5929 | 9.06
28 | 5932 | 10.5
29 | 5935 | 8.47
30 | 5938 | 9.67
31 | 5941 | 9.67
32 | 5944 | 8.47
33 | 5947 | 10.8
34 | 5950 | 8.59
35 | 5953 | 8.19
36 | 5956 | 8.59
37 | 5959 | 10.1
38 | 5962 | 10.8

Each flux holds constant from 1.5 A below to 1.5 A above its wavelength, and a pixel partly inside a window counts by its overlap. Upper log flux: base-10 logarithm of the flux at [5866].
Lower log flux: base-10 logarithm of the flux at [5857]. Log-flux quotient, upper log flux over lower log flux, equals 1.03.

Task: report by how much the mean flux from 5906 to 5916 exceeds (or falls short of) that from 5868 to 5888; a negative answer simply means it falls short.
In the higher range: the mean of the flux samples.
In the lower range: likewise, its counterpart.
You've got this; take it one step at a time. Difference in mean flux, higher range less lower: -0.8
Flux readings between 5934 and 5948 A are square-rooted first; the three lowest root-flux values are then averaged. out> 2.98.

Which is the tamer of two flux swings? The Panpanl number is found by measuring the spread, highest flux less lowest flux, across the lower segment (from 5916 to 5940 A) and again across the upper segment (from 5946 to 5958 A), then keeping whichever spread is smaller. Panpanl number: 2.0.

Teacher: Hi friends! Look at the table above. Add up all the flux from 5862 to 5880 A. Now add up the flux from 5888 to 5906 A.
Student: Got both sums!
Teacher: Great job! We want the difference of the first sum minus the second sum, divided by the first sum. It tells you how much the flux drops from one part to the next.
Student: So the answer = 0.12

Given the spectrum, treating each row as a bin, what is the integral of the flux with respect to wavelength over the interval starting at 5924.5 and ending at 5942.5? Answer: 168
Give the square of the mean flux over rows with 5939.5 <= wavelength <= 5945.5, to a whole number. 82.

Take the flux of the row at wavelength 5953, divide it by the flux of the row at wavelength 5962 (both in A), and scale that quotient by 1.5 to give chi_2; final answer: 1.14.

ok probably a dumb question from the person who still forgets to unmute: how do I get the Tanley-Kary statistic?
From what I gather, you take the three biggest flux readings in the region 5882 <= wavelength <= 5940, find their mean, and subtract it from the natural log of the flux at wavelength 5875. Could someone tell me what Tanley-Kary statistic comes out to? -7.7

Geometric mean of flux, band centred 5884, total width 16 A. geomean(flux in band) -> 9.14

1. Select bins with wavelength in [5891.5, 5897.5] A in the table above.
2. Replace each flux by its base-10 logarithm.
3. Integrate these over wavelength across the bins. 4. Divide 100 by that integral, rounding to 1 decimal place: 18.1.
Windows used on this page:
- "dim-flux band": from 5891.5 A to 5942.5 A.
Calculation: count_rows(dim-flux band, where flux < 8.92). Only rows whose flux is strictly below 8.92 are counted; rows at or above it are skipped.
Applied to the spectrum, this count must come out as 8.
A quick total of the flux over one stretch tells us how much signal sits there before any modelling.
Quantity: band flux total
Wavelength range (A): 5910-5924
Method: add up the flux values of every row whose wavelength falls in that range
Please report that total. 45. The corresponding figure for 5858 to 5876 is 58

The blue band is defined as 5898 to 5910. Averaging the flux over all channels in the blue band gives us 9.1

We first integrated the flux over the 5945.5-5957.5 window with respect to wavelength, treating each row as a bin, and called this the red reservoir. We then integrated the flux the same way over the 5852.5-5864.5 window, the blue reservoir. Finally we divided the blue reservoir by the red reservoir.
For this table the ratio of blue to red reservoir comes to 1.02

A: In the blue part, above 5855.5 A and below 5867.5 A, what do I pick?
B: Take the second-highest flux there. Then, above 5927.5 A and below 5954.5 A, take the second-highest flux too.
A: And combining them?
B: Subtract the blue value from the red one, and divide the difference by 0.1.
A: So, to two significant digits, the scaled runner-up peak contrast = 12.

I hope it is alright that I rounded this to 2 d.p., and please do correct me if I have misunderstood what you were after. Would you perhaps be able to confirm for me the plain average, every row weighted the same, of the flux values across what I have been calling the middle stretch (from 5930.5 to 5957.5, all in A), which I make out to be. 9.22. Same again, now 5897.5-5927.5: 9.00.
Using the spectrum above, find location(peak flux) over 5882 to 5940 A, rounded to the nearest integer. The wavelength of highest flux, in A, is 5932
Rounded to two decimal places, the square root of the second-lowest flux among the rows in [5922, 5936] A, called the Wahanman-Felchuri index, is 2.94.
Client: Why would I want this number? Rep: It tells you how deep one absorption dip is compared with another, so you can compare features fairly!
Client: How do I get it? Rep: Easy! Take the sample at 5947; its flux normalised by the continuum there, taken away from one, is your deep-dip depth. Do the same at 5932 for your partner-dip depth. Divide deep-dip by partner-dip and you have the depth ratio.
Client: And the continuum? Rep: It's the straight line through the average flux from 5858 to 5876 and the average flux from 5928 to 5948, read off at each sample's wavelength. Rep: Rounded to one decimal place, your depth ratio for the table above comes 1.3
